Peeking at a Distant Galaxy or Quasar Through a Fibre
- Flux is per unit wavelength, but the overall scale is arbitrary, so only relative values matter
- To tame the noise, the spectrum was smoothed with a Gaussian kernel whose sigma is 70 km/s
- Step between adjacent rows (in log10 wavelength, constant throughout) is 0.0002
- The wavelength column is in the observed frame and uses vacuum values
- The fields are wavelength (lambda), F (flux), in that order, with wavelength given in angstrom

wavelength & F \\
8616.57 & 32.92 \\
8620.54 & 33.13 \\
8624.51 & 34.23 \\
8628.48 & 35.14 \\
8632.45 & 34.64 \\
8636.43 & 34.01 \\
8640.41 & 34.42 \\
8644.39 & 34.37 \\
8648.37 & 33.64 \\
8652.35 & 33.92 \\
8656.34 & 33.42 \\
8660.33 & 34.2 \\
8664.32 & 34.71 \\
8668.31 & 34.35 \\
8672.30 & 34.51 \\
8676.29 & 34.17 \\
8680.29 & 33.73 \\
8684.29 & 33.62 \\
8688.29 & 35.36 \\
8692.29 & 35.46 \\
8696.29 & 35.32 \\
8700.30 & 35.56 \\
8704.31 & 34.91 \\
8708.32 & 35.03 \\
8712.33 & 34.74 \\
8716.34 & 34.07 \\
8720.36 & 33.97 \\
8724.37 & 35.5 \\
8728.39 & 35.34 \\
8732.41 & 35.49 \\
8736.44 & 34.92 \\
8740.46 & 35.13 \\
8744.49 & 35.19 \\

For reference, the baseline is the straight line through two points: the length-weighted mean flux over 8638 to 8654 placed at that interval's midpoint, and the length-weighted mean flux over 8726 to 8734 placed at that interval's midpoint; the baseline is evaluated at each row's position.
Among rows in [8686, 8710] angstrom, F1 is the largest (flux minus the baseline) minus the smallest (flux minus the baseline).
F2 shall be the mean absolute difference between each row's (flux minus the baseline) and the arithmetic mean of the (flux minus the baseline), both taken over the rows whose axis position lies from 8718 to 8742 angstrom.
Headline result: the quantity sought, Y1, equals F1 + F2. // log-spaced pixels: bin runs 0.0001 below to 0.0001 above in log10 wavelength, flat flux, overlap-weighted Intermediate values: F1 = 0.74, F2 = 0.42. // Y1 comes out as 1.2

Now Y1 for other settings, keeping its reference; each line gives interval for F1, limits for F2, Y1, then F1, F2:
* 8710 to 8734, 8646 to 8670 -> 1.8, 1.47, 0.29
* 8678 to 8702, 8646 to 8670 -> 2.0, 1.71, 0.29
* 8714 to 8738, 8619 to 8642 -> 1.9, 1.47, 0.44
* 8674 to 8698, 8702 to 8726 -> 2.2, 1.71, 0.50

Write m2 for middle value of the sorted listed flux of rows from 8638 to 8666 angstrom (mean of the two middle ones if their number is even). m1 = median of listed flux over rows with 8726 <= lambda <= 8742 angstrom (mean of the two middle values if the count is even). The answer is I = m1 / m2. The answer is 1.030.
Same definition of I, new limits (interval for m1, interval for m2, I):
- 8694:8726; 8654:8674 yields 1.018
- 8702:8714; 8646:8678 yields 1.021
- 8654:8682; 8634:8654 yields 1.006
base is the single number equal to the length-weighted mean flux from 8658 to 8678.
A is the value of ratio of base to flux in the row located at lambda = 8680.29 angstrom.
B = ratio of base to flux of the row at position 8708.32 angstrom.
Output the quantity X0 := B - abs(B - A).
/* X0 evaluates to 0.94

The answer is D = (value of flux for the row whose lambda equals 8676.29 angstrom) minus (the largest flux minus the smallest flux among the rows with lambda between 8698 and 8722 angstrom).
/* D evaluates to 32.6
